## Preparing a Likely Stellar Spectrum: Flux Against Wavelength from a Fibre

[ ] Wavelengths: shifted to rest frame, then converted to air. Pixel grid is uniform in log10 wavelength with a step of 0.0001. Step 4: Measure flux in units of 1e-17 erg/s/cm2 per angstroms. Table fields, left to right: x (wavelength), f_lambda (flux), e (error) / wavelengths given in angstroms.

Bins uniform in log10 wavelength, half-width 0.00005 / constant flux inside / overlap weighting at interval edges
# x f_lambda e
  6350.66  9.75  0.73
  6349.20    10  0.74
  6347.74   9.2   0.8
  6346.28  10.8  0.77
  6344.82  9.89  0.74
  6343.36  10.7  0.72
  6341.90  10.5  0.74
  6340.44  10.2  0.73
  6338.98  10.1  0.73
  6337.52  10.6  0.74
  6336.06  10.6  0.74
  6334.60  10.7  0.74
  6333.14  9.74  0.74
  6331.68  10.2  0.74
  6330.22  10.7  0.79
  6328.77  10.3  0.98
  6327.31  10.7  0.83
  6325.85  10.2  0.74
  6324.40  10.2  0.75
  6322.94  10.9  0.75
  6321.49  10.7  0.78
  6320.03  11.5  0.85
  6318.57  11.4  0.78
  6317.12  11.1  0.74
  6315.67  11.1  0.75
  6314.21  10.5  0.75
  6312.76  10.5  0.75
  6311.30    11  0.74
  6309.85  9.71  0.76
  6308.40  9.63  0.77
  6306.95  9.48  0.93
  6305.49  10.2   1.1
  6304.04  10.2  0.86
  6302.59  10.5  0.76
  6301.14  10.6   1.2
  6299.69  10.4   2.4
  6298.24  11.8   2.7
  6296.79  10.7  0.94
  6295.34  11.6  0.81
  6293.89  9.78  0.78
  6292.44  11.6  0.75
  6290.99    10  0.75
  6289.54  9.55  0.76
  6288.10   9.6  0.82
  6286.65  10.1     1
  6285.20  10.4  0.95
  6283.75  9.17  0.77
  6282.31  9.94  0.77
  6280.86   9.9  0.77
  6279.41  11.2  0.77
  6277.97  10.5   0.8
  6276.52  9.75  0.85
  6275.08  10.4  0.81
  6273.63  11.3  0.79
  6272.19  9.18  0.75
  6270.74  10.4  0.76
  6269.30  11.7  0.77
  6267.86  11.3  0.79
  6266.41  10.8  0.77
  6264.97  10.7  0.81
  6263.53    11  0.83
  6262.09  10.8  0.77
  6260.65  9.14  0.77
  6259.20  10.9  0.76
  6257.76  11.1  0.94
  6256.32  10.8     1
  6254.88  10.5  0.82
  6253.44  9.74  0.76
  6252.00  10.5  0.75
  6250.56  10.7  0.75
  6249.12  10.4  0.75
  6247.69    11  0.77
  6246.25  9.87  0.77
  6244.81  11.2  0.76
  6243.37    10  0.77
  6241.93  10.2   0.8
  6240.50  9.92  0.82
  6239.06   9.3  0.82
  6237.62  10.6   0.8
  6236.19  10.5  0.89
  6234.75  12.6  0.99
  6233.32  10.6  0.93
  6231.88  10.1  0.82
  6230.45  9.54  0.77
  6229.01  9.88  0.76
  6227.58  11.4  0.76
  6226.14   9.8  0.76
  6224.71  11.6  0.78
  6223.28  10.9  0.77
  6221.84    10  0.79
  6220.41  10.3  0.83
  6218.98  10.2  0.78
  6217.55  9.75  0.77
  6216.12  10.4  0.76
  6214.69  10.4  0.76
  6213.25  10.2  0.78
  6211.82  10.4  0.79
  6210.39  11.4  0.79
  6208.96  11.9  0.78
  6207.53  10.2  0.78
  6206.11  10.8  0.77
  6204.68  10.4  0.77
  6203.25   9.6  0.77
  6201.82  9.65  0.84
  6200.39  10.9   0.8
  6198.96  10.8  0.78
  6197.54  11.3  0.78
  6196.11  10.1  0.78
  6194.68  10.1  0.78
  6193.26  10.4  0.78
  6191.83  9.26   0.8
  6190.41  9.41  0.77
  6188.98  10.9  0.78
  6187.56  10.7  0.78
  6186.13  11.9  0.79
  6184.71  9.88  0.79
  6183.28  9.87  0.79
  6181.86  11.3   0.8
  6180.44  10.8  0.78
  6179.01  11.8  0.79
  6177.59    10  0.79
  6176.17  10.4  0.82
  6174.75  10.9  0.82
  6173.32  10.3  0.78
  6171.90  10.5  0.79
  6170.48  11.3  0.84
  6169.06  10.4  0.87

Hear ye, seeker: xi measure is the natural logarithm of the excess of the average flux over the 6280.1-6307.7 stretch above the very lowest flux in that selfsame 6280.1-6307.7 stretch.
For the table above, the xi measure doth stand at 0.11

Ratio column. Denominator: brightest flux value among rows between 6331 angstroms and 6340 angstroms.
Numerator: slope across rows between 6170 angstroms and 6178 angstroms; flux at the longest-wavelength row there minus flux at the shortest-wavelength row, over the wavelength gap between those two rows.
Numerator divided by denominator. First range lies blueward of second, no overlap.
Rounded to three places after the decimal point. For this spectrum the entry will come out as -0.017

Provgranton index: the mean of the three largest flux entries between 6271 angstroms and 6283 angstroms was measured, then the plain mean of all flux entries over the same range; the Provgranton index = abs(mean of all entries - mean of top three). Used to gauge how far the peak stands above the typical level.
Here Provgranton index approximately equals 0.73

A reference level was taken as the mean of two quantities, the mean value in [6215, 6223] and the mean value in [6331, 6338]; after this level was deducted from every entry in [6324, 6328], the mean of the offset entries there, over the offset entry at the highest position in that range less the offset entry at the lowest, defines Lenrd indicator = 0.2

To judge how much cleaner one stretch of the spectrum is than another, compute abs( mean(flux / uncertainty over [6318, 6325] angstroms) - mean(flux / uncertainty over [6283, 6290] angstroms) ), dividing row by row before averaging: 2.6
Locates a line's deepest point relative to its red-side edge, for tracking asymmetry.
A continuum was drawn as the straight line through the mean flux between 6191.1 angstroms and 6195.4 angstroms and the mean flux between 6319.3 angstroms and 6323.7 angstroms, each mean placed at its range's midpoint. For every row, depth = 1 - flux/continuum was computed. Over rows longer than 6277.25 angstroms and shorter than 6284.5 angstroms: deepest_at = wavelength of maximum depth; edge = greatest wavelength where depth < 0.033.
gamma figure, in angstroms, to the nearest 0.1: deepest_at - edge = 4.3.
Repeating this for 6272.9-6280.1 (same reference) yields -2.9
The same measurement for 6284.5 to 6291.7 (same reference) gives 4.3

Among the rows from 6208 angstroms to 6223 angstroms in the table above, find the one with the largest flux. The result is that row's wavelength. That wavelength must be 6208.96 angstroms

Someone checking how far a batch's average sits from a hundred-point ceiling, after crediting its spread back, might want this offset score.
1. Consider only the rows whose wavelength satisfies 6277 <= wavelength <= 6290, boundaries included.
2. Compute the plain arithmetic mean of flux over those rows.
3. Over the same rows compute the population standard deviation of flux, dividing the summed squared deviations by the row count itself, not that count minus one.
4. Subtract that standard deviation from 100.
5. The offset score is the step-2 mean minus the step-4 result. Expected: -89.4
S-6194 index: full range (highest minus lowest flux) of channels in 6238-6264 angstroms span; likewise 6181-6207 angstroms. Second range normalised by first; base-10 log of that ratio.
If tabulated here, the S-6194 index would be 0.11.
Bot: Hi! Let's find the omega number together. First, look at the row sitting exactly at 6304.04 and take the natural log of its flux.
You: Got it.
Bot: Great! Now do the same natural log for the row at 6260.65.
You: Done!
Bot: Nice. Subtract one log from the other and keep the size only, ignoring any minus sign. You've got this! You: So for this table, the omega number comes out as 0.11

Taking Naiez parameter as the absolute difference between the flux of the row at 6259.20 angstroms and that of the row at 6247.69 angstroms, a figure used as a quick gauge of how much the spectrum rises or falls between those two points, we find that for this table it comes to 0.1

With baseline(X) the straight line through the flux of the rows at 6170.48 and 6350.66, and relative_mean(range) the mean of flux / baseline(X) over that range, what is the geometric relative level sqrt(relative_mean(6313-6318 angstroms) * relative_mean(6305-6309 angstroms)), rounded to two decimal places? 1.02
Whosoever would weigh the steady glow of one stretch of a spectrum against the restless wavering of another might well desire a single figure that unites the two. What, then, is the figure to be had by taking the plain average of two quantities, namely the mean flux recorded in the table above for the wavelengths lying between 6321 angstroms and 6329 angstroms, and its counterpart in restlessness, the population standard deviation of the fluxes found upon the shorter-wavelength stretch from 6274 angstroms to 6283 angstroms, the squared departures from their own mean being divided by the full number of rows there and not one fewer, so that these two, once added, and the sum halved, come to 5.50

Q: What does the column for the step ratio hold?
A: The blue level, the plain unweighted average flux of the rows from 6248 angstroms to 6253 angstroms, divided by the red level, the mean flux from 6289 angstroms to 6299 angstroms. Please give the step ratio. 0.98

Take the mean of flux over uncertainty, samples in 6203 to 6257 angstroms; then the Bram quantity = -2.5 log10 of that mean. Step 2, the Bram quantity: -2.80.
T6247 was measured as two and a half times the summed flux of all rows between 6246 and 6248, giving 52.2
